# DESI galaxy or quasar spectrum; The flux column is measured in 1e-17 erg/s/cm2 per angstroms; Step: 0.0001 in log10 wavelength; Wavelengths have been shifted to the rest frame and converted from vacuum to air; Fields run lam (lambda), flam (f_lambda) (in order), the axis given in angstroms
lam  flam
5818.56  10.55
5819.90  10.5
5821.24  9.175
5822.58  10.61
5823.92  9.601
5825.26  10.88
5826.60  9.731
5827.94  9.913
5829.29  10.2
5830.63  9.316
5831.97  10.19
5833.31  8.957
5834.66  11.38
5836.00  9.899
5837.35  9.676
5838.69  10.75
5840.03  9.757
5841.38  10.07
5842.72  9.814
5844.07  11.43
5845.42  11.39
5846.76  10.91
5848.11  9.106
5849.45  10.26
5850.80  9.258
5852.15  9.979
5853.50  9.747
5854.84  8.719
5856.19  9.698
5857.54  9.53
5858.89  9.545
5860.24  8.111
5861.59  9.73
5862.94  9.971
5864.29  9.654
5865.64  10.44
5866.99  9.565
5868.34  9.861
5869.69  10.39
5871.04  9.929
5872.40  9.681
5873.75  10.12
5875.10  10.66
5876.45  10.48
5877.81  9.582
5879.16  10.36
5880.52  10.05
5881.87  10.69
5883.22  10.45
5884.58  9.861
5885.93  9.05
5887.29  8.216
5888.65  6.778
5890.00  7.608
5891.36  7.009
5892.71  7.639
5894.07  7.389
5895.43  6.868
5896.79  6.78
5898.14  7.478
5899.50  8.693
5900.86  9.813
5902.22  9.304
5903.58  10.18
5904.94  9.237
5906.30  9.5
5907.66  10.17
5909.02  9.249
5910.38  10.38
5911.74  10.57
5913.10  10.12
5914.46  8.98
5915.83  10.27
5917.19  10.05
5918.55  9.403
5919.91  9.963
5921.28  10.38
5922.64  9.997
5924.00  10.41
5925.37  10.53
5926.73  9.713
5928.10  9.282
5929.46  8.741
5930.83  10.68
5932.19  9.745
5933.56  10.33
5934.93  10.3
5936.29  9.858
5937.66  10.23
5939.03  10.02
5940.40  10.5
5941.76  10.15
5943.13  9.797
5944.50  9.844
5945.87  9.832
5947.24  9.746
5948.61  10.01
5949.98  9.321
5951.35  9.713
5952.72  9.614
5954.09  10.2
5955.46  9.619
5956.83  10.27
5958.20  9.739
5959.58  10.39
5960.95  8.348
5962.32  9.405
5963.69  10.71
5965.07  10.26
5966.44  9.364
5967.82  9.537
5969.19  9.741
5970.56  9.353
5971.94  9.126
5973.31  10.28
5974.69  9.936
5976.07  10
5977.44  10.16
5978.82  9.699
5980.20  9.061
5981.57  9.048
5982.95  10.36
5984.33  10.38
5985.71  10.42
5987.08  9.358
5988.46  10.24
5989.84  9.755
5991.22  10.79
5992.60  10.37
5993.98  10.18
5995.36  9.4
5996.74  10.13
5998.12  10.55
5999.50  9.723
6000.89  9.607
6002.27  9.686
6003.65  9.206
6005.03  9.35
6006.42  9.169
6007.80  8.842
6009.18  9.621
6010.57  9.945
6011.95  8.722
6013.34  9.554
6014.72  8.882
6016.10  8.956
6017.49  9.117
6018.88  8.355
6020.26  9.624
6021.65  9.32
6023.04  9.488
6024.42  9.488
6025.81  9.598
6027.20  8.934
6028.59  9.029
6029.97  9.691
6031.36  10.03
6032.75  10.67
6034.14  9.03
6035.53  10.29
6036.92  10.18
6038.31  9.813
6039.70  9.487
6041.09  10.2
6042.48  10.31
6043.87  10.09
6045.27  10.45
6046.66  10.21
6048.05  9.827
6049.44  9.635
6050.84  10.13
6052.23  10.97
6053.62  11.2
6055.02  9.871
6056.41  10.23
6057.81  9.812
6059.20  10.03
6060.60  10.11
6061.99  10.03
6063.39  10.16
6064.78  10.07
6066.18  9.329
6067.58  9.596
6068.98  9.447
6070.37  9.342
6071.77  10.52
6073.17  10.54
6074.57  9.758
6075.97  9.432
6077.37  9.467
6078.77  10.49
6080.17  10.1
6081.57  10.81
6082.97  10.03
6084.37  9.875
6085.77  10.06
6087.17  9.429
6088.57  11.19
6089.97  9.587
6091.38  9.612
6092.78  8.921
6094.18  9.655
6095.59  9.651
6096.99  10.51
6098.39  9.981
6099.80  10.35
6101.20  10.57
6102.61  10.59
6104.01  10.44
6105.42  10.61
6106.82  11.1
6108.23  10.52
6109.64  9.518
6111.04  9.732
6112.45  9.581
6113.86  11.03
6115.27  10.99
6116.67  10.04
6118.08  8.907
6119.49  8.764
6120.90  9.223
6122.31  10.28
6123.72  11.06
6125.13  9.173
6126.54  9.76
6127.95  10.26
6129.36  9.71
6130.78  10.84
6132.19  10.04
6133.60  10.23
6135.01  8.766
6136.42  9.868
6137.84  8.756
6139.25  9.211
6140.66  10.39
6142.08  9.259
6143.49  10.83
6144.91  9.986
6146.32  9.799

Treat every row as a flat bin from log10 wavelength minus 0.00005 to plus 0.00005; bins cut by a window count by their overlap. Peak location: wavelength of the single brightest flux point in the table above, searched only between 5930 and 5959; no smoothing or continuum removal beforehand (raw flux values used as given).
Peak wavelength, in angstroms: 5930.83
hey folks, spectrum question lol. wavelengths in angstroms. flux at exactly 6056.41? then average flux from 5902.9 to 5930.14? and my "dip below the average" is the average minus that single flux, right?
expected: -0.37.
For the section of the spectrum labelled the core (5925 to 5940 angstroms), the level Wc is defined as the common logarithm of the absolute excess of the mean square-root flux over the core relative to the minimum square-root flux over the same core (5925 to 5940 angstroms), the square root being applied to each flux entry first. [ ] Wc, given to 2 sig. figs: -0.71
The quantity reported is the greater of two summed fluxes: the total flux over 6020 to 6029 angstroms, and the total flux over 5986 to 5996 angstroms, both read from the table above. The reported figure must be 70.1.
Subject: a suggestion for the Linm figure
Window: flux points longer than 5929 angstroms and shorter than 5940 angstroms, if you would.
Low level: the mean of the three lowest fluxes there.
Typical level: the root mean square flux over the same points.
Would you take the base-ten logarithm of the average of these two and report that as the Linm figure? 0.99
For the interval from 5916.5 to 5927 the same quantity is 0.99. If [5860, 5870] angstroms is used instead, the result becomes 0.97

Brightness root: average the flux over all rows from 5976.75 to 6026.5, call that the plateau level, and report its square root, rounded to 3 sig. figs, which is 3.10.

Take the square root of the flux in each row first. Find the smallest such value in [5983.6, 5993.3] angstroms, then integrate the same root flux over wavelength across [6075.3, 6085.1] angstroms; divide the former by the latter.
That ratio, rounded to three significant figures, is 0.0986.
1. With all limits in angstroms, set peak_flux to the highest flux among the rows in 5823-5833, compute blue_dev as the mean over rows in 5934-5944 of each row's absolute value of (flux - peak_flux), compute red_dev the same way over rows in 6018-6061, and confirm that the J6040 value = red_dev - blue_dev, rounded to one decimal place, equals 0.3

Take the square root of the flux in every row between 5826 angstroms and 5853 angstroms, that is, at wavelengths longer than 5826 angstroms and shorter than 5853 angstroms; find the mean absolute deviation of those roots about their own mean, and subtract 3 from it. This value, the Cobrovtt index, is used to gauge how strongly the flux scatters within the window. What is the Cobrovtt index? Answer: -2.91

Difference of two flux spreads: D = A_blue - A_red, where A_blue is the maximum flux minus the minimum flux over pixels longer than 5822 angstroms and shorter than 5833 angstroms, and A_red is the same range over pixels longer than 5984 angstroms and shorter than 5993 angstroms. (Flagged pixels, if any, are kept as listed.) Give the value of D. 0.1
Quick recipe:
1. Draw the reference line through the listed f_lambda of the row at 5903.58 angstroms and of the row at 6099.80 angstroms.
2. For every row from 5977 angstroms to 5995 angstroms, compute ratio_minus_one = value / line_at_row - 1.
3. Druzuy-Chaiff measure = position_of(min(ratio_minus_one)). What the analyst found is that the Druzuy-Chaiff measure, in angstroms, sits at 5981.57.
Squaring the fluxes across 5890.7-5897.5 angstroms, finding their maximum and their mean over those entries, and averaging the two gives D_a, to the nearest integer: 55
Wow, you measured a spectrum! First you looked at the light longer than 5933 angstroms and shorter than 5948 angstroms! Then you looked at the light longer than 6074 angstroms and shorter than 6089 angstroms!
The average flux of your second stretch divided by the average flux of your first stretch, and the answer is 1.00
